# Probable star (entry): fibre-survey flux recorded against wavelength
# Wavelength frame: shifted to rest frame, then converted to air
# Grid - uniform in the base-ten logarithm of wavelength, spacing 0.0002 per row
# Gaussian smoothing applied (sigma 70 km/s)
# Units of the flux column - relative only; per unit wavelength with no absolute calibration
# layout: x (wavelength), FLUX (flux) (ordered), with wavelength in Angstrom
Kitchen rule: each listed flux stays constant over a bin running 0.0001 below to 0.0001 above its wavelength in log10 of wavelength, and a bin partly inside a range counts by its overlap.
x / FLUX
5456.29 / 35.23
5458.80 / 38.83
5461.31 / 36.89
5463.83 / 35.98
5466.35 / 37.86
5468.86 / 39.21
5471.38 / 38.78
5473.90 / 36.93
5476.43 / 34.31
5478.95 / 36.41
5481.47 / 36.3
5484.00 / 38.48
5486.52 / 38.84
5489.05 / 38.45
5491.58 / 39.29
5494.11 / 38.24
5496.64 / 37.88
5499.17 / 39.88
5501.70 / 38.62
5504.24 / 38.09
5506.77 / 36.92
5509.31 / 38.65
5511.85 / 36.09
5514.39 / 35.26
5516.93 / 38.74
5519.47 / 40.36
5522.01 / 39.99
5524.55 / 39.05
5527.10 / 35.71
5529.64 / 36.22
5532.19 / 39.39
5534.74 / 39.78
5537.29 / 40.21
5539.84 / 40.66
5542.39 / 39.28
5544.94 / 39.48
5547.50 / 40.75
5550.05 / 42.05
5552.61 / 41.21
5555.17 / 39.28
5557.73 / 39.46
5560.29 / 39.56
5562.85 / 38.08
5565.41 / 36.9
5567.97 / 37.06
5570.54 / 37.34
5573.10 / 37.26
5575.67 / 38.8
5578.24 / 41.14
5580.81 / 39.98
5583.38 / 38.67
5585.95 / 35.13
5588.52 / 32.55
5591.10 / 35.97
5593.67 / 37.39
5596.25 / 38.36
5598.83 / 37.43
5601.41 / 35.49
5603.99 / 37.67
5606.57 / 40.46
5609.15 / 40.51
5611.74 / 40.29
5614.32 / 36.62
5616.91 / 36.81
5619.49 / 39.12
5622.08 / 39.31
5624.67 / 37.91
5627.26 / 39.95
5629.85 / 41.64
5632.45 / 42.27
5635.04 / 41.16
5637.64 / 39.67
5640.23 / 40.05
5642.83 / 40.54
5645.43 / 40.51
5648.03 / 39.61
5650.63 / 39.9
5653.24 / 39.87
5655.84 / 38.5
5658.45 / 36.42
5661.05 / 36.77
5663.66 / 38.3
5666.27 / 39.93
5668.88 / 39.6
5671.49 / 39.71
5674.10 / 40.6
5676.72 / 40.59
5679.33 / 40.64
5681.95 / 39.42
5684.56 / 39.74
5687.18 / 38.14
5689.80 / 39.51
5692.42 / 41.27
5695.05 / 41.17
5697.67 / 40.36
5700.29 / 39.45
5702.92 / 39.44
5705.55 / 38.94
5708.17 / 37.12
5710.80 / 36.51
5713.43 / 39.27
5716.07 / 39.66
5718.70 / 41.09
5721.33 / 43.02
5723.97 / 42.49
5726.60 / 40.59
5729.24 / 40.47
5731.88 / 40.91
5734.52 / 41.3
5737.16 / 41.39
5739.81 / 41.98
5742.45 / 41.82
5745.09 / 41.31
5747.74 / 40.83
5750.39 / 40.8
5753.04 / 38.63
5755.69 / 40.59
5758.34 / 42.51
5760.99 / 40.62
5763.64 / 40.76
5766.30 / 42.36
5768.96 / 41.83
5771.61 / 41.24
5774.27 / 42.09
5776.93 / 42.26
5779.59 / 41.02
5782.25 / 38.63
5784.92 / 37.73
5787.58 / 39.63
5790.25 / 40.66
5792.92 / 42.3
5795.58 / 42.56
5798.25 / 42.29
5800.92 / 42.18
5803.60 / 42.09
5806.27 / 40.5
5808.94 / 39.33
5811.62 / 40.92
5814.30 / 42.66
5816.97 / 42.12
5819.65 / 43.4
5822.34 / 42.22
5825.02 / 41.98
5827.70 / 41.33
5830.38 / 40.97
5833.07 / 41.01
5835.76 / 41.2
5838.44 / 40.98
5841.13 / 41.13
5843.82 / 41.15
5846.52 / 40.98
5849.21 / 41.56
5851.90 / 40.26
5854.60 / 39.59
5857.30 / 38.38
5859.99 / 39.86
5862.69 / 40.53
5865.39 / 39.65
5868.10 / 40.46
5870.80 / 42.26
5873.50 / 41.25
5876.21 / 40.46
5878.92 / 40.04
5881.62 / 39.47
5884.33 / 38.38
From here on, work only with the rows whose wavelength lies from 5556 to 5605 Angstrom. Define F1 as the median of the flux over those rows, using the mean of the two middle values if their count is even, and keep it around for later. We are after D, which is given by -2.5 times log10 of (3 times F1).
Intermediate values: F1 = 37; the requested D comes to -5.13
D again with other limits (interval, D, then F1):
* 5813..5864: -5.23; 41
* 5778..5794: -5.20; 40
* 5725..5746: -5.23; 41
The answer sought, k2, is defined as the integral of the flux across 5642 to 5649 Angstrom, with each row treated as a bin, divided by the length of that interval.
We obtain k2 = 40.2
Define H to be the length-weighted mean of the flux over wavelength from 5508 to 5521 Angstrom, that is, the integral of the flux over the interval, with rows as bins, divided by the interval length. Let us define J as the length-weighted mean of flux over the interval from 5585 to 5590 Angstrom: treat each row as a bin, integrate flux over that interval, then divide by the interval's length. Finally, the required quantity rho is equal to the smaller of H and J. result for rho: 33.8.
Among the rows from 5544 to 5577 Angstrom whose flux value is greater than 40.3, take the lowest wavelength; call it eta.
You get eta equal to 5547.50 Angstrom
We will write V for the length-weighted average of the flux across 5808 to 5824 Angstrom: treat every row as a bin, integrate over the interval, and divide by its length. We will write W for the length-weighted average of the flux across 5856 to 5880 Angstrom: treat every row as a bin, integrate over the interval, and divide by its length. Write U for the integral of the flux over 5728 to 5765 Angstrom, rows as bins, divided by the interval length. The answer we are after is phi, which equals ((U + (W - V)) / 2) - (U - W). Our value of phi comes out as 19.1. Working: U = 41.0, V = 41.8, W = 40.3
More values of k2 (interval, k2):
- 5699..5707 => 39.2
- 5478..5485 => 37.0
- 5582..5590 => 35.5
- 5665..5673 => 39.8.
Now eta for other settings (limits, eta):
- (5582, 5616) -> 5606.57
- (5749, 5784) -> 5750.39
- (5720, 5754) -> 5721.33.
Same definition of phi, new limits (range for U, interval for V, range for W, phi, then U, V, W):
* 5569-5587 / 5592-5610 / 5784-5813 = 23.2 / 38.4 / 38.1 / 41.0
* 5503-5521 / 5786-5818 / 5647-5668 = 18.4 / 37.8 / 41.4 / 38.7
